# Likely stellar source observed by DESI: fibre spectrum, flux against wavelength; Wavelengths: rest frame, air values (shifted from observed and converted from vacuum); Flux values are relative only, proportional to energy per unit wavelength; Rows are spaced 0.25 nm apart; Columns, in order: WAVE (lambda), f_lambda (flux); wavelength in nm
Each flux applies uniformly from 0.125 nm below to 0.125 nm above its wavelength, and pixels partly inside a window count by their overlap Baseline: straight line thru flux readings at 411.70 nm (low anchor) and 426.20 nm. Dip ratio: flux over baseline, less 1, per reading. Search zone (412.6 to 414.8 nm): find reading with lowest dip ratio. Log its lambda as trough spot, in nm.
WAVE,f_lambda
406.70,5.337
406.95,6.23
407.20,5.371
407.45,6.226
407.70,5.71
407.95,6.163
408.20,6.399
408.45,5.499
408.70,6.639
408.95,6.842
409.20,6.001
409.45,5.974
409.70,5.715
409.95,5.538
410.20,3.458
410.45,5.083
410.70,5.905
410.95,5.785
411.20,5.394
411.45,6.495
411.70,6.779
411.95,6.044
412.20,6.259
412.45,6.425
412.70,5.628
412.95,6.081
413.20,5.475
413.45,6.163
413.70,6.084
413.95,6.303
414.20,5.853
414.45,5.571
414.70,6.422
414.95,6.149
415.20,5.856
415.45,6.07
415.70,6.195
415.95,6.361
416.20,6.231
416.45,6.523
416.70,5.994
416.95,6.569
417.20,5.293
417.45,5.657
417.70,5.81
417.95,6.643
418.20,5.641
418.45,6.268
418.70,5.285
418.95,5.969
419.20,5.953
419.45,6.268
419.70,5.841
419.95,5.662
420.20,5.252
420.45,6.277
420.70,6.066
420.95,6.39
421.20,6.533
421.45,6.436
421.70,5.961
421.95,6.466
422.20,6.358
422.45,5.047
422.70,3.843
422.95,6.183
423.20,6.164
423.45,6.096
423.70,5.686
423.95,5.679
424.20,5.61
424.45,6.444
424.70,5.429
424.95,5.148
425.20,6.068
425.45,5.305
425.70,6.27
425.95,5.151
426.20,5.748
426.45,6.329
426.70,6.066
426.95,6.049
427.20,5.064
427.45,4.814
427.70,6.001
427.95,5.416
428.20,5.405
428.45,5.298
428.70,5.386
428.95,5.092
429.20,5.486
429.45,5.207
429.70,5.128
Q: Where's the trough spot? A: 413.20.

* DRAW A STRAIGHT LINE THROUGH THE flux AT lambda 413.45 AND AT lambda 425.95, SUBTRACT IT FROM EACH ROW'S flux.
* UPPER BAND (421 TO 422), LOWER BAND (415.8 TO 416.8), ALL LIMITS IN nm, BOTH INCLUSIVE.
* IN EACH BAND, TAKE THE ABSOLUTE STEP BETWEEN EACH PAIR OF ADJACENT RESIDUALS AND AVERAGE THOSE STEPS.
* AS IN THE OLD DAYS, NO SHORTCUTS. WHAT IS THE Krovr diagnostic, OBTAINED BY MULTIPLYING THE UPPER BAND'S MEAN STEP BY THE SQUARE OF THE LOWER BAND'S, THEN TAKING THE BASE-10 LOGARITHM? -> -1.5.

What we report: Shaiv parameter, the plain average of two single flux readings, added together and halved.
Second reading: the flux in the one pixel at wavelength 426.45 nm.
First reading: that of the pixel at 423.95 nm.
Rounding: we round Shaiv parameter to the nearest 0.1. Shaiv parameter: 6.0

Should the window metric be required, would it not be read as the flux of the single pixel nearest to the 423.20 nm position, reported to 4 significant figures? 6.164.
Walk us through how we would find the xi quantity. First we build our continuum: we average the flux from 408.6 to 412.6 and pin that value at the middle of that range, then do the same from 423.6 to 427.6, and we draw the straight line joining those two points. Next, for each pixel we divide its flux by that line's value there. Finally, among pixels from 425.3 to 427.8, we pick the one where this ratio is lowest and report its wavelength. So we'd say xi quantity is 427.45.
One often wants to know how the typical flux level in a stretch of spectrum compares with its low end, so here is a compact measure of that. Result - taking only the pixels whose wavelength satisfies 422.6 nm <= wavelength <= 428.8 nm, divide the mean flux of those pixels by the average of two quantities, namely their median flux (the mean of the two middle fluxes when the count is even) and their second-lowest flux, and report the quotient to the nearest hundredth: 1.07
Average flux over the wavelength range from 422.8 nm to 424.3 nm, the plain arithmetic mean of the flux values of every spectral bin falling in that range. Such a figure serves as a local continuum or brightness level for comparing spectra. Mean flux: 5.9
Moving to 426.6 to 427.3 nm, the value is 5.7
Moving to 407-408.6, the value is 5.9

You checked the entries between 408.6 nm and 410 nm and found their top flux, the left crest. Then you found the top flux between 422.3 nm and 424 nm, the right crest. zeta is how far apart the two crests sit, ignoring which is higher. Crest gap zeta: 0.66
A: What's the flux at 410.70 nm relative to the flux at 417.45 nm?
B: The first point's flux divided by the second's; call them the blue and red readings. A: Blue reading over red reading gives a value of 1.04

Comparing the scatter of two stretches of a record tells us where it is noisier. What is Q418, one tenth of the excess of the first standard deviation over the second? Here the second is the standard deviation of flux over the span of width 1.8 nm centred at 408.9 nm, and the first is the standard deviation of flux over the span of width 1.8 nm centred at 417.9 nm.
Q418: 0.001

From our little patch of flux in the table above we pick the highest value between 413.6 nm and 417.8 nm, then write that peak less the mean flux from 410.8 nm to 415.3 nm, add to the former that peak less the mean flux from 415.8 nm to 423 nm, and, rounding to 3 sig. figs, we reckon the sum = 1.14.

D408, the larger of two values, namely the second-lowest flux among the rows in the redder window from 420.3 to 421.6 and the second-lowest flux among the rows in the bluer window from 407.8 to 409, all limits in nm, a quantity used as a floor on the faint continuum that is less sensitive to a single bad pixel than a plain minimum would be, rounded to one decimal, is 6.3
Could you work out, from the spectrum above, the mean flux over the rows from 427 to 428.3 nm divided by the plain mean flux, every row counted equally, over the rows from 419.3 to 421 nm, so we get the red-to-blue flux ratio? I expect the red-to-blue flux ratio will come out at 0.90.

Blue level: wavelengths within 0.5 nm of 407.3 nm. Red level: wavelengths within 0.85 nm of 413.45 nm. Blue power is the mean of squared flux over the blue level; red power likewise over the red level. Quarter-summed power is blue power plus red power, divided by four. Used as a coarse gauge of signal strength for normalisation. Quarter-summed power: 17.5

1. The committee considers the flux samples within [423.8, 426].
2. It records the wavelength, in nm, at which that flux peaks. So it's 424.45 nm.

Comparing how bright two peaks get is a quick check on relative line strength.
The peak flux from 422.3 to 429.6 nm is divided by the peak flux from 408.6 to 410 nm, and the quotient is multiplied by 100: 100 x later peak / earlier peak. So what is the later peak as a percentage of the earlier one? 94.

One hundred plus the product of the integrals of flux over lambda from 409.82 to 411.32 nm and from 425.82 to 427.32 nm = 167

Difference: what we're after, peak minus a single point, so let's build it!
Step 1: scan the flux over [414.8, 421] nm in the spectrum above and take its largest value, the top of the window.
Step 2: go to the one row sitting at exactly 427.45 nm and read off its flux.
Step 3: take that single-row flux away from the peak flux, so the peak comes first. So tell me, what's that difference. 1.8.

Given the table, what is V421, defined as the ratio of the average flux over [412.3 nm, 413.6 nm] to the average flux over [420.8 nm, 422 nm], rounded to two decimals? 0.94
